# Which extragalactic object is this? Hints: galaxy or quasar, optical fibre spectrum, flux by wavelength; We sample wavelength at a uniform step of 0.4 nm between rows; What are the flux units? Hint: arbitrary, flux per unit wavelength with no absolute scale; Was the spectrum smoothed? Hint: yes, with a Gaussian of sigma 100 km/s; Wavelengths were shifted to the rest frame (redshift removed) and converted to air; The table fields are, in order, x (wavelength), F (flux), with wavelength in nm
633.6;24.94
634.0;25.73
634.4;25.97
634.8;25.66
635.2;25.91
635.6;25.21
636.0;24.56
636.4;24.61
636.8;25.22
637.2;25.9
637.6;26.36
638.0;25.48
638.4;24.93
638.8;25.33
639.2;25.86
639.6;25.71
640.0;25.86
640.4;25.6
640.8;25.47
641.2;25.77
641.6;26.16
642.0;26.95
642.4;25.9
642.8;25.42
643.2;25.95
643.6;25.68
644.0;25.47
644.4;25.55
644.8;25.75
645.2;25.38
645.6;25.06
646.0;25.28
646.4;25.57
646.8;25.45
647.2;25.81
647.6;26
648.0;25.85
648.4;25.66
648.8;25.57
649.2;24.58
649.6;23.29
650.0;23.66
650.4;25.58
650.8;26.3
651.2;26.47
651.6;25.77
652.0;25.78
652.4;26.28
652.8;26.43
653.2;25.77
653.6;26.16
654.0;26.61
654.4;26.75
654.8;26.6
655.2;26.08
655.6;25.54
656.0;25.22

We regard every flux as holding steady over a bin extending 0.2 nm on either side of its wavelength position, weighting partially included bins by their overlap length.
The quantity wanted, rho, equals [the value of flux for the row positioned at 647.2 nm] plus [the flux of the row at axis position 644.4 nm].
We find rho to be 51.4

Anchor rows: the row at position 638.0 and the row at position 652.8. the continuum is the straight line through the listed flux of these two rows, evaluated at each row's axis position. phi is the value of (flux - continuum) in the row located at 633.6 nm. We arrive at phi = -0.3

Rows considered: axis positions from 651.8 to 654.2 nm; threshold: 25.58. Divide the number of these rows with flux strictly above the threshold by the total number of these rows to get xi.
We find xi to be 1.0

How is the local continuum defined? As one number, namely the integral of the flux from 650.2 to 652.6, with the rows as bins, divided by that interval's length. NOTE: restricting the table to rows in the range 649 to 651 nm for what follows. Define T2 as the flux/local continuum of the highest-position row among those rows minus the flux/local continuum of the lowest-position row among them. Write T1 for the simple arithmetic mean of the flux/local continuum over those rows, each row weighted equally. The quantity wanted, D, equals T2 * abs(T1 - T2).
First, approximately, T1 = 0.948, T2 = 0.07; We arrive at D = 0.06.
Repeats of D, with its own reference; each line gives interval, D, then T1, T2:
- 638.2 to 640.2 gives 0.03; 0.981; 0.04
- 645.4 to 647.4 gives 0.03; 0.977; 0.03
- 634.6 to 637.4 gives 0.01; 0.972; 0.01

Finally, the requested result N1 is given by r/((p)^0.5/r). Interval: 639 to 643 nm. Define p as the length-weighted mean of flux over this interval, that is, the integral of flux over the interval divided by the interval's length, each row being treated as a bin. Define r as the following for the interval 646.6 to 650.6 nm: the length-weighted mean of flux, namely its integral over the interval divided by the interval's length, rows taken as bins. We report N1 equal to 124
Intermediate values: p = 25.9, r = 25.1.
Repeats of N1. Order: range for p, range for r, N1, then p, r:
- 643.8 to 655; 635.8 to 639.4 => 127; 25.7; 25.4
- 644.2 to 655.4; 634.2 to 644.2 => 130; 25.7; 25.6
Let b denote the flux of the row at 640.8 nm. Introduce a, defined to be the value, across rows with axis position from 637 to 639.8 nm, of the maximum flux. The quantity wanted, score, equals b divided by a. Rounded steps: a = 26.36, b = 25.47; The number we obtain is 0.97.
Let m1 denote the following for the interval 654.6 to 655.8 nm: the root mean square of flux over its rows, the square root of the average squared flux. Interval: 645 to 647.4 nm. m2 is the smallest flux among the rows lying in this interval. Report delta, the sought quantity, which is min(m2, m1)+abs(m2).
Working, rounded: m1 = 26.1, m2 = 25.06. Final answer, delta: 50.1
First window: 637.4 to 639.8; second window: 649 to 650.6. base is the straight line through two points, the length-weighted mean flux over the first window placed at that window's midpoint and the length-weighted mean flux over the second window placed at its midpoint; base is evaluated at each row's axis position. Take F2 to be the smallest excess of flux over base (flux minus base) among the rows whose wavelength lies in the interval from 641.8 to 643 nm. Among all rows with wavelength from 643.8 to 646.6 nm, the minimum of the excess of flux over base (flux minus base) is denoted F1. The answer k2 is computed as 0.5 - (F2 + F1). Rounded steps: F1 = 0.3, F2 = 0.31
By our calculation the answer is -0.1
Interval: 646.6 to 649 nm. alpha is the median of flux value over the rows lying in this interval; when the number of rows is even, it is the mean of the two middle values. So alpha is 25.7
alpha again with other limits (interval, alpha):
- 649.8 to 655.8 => 26.2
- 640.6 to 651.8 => 25.6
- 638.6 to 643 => 25.8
